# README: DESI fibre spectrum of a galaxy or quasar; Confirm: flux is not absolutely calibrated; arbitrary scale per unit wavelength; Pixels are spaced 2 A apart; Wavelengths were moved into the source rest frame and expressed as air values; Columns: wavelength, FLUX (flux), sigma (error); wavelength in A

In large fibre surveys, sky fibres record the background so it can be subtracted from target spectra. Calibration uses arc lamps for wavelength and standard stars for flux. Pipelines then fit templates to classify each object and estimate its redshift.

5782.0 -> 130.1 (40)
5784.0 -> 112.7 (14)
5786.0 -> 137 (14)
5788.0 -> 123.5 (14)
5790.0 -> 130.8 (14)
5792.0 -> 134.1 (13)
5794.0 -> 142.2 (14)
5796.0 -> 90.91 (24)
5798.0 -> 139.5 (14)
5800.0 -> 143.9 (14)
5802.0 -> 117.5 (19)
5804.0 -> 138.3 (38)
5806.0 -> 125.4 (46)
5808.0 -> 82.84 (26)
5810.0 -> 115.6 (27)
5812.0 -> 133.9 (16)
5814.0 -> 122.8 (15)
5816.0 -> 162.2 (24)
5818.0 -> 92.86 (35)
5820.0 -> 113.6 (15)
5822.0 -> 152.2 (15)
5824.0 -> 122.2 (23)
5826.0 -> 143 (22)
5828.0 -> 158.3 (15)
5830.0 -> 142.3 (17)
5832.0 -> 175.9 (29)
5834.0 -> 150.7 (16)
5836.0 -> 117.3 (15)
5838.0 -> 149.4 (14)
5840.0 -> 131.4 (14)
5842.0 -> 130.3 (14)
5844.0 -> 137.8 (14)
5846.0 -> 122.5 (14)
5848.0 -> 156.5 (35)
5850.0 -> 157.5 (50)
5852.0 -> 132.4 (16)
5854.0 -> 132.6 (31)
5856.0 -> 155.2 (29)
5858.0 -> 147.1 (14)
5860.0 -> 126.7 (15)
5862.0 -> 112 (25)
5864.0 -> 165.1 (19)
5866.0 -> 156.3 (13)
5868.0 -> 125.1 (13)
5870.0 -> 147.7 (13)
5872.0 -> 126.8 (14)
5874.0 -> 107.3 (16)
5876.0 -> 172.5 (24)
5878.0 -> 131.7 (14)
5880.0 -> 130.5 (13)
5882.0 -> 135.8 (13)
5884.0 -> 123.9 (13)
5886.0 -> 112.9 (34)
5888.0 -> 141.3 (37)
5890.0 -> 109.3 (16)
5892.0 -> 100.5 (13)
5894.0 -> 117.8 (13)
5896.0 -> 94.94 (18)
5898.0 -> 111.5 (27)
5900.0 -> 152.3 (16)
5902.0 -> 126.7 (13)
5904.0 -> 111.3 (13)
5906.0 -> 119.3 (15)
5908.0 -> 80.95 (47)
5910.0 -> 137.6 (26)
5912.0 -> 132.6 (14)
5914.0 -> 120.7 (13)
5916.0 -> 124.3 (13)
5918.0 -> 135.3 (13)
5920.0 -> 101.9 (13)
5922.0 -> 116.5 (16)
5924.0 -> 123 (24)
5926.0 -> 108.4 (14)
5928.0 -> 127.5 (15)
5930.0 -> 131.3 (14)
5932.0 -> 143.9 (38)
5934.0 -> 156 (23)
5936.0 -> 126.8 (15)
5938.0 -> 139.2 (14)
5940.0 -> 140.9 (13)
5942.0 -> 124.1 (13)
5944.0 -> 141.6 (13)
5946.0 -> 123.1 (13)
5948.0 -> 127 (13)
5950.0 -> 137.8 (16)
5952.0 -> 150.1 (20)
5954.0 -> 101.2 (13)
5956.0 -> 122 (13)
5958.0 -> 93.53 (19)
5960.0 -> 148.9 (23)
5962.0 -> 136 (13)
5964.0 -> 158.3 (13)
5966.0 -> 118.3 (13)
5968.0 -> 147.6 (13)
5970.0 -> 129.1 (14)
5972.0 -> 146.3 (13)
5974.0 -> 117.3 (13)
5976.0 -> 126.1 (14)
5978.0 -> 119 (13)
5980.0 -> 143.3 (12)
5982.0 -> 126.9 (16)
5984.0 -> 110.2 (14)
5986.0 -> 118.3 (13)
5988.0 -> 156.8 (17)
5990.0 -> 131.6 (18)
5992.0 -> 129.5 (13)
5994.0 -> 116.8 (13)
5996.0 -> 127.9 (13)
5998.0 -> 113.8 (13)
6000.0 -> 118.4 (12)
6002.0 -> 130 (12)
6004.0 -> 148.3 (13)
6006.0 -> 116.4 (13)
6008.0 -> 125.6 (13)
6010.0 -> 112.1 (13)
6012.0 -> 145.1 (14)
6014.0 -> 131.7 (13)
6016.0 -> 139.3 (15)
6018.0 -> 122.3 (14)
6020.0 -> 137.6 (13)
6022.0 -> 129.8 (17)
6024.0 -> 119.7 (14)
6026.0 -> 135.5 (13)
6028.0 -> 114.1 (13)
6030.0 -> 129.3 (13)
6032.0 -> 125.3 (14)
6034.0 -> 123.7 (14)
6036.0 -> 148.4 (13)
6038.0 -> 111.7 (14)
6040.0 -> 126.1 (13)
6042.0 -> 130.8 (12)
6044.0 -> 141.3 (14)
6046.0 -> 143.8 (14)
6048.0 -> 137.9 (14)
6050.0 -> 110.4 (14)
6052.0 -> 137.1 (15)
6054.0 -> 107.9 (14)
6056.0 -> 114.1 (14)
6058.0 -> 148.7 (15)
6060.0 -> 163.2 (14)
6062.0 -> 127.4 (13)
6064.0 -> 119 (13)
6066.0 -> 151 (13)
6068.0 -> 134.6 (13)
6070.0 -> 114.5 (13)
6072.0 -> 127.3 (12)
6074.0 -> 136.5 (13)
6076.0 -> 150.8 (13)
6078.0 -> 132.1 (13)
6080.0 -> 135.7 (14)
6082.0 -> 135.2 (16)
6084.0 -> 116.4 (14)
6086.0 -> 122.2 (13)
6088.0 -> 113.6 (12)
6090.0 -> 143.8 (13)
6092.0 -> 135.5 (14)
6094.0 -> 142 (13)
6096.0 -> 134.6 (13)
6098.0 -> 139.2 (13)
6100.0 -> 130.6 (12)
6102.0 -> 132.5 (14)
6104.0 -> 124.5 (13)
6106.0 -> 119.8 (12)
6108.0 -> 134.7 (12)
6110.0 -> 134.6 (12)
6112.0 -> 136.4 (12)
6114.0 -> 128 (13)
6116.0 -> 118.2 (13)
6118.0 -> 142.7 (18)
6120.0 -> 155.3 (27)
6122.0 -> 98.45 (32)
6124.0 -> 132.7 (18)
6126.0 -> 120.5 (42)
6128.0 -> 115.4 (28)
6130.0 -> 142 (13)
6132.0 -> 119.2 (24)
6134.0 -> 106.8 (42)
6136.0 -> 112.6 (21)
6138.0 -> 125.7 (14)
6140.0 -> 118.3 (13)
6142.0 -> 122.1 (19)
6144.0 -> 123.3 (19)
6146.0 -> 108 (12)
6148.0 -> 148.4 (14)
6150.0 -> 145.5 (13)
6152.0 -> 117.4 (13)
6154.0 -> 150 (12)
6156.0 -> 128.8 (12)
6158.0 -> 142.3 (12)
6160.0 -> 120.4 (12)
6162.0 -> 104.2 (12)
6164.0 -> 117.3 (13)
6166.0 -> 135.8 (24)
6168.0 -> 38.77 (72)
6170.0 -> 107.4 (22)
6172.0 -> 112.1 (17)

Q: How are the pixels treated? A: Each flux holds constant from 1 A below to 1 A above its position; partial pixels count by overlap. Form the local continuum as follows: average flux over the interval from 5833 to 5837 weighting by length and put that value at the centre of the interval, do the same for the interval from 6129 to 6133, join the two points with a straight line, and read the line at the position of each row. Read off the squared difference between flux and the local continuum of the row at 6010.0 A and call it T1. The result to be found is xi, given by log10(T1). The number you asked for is 2.60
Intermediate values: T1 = 396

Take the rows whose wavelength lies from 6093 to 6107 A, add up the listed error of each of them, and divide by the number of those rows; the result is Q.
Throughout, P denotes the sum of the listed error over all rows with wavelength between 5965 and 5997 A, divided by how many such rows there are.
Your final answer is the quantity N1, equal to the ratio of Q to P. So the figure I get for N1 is 0.93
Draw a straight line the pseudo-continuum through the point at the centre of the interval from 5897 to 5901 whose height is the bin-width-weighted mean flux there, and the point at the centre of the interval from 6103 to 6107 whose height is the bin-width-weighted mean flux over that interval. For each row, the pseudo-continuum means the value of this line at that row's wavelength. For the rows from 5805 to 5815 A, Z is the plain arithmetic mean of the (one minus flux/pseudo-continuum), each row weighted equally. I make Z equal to 0.15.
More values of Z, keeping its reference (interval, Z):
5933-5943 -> -0.06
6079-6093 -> -0.05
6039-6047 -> -0.08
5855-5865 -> -0.06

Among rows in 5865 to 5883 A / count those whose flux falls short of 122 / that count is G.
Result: 1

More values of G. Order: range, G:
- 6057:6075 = 2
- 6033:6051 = 2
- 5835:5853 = 1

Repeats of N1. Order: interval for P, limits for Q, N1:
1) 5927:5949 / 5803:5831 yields 1.43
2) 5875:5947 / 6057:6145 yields 0.90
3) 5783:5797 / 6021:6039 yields 0.91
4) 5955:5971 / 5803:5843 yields 1.44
